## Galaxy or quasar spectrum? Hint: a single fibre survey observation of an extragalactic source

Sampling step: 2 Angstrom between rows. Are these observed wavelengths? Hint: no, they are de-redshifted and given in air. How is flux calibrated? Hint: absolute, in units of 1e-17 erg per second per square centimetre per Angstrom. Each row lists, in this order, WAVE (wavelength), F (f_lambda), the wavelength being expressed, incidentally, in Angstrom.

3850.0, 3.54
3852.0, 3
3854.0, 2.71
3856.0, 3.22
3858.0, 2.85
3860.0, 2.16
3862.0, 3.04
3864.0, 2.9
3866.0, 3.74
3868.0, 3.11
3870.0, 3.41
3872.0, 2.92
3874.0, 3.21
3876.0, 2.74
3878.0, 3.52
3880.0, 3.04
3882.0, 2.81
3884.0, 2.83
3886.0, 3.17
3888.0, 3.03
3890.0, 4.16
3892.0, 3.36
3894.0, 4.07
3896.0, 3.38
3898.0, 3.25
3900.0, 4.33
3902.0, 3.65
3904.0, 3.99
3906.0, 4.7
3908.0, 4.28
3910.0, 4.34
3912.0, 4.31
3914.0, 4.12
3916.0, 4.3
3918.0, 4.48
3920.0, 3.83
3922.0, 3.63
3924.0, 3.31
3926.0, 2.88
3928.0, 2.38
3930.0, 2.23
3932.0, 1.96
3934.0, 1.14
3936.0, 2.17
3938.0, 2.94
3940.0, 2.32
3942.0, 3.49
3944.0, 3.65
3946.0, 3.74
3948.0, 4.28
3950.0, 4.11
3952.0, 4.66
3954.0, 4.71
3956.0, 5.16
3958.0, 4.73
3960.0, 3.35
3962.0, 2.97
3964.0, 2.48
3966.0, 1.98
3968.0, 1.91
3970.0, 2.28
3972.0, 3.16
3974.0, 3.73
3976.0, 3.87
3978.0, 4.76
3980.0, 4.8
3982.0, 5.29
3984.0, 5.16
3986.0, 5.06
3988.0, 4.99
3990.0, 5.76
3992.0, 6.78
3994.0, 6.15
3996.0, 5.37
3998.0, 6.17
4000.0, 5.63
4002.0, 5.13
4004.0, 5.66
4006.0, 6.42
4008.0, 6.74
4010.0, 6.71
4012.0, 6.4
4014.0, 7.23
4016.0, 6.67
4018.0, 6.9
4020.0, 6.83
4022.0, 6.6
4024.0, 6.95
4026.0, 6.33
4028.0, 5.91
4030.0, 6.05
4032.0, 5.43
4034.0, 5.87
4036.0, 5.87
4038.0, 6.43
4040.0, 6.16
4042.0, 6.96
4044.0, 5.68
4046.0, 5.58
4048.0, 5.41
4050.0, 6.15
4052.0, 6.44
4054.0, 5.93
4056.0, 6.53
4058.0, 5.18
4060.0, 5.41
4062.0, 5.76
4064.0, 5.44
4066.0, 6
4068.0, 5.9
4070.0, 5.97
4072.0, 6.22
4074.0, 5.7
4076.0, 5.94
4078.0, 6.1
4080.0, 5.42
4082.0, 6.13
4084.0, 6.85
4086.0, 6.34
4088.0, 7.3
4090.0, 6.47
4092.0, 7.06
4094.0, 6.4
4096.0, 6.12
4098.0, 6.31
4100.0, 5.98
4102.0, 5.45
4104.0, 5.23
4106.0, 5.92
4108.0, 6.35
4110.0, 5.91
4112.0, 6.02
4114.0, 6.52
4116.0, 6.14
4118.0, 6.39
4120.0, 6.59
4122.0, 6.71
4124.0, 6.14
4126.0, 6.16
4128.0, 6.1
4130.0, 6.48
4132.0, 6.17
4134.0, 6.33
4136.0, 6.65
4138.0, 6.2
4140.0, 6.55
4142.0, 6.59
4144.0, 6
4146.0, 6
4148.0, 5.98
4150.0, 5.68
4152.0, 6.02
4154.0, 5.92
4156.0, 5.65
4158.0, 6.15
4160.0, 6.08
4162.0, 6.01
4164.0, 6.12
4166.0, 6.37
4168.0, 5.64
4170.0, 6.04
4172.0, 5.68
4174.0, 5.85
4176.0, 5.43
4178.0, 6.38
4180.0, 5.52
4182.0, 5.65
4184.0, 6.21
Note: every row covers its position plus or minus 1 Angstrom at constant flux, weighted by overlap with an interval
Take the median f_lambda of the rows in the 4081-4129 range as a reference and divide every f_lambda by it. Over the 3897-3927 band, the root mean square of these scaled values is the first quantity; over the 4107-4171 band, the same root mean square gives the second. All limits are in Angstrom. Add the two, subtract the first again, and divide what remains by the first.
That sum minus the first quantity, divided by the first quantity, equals 1.55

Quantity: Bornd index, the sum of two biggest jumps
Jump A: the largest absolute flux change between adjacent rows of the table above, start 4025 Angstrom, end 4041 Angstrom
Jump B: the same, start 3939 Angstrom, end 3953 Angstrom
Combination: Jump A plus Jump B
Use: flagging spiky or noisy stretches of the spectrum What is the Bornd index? 1.8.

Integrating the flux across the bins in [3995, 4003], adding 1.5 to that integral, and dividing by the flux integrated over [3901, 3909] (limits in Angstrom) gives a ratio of 1.39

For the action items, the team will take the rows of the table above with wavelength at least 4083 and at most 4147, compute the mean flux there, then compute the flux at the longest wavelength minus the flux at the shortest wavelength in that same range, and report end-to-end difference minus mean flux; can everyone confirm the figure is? -7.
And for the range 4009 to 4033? -8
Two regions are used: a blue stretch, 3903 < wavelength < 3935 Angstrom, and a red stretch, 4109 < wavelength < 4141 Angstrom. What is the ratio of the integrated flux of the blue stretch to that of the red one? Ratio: 0.55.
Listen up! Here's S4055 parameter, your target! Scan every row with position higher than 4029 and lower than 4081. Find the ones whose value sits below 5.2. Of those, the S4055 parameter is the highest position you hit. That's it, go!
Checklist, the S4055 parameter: 4058.0 Angstrom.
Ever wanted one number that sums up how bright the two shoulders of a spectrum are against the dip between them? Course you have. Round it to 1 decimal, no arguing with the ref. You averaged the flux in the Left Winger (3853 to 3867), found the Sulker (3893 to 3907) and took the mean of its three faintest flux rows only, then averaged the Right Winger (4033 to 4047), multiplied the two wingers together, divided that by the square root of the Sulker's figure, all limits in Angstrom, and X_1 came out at 9.7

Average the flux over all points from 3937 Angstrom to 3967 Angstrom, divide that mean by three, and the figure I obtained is 1.21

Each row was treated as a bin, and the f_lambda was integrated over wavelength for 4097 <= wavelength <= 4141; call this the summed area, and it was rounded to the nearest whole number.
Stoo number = 273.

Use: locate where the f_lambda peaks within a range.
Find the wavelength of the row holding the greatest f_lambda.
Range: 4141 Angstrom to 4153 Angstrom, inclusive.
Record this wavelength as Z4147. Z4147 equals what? 4142.0 Angstrom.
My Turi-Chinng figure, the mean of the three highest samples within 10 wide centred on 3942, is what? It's 3.6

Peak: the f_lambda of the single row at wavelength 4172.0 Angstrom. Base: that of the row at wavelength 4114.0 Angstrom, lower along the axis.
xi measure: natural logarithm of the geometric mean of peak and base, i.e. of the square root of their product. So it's 1.81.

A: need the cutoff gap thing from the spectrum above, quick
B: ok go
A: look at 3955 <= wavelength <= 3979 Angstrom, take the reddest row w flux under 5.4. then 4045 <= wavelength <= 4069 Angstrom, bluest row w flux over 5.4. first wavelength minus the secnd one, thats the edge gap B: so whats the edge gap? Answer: -68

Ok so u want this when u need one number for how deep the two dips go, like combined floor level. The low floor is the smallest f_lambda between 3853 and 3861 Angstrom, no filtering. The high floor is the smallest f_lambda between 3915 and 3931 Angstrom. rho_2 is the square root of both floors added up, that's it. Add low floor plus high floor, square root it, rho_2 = 2.10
